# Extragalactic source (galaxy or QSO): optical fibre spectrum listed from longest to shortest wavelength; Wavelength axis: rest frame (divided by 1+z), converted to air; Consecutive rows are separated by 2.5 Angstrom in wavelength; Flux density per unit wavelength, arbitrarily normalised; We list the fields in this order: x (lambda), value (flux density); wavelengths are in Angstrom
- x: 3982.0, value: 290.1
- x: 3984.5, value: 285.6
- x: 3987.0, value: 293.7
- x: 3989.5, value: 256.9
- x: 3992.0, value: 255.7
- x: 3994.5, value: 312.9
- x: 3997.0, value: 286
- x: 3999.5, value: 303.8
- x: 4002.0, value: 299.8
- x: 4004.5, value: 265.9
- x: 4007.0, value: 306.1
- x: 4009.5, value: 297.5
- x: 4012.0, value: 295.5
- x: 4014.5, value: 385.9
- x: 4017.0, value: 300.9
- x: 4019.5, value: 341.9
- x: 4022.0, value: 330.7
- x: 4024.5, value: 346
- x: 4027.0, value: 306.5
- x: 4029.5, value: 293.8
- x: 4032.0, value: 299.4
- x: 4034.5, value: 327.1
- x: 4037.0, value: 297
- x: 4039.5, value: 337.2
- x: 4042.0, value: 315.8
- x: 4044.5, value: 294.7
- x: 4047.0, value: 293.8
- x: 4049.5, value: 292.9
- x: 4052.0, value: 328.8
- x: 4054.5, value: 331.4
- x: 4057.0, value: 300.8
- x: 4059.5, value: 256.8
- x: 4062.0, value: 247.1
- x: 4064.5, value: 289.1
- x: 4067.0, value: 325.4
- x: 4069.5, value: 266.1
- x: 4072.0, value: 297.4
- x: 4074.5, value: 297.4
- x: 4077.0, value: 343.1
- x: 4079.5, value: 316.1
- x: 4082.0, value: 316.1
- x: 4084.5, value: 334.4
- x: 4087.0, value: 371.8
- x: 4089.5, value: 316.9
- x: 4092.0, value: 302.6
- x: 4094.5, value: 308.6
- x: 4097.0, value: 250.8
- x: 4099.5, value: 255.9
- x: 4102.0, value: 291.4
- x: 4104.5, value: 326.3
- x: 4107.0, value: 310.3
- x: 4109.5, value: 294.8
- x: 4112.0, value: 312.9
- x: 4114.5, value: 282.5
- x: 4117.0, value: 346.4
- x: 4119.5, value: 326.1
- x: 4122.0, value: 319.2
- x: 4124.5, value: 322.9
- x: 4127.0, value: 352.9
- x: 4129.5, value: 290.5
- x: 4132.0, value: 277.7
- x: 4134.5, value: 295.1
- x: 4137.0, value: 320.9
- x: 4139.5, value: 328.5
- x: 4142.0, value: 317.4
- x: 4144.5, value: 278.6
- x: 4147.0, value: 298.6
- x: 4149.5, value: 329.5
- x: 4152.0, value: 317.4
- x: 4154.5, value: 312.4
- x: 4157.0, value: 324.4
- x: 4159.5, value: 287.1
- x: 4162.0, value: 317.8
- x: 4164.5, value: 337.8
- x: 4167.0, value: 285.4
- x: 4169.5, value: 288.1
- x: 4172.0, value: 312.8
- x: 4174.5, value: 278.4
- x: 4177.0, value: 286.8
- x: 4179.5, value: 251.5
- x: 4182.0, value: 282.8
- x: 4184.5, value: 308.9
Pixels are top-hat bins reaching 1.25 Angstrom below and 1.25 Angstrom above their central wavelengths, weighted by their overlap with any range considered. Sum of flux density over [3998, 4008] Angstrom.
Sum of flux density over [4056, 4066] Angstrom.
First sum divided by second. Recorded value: 1.07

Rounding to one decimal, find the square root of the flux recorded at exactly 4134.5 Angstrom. 17.2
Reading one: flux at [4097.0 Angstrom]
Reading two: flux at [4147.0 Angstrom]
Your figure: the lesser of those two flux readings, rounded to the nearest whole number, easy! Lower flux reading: 251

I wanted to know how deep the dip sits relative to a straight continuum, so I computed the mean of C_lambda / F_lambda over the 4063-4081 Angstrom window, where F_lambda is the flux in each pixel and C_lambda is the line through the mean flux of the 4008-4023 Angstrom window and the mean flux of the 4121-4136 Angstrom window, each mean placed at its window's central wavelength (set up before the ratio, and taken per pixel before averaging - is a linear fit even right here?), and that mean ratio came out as 1.05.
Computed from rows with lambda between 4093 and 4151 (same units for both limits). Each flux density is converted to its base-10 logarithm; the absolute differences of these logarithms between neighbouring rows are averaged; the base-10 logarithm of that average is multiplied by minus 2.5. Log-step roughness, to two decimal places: 3.59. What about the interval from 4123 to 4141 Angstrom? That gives 3.61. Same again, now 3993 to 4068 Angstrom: 3.56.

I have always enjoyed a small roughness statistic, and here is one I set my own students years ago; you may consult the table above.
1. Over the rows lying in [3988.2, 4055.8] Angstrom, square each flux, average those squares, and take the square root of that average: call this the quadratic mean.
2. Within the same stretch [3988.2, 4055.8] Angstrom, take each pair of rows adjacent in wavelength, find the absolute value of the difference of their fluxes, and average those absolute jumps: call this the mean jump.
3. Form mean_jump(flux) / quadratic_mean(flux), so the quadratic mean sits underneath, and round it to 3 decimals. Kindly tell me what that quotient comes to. 0.084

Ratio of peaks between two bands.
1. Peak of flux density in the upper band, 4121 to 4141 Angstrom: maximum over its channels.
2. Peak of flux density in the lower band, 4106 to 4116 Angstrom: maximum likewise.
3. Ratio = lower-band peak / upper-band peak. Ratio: 0.89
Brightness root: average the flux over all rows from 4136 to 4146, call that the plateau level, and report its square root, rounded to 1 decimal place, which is 17.6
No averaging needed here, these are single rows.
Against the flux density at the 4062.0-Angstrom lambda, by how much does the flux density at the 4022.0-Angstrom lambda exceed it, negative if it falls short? 84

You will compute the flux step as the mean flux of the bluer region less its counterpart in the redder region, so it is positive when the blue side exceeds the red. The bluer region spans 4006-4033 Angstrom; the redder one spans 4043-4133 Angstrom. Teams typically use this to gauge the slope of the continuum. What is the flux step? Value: 13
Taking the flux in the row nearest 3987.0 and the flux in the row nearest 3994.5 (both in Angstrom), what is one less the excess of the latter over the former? -18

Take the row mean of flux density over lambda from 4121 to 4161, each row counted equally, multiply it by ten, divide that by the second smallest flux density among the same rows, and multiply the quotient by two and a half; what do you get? 27.9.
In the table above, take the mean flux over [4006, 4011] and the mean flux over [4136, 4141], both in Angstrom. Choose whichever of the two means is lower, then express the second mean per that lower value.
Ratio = 1.08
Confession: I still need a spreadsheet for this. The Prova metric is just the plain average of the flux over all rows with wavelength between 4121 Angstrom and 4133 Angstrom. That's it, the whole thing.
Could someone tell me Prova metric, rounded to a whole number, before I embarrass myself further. 313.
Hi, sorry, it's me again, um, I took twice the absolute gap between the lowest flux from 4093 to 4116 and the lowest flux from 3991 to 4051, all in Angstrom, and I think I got 10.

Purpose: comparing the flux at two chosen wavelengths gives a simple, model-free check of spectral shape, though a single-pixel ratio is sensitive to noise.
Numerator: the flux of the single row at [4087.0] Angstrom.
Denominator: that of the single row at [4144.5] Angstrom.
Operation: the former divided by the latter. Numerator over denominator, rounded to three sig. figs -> 1.33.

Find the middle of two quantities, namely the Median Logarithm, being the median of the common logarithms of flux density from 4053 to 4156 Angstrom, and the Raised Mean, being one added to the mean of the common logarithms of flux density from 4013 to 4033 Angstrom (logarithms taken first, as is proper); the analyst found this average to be 3.003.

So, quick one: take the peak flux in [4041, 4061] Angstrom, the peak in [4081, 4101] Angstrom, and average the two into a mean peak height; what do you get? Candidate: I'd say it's 352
